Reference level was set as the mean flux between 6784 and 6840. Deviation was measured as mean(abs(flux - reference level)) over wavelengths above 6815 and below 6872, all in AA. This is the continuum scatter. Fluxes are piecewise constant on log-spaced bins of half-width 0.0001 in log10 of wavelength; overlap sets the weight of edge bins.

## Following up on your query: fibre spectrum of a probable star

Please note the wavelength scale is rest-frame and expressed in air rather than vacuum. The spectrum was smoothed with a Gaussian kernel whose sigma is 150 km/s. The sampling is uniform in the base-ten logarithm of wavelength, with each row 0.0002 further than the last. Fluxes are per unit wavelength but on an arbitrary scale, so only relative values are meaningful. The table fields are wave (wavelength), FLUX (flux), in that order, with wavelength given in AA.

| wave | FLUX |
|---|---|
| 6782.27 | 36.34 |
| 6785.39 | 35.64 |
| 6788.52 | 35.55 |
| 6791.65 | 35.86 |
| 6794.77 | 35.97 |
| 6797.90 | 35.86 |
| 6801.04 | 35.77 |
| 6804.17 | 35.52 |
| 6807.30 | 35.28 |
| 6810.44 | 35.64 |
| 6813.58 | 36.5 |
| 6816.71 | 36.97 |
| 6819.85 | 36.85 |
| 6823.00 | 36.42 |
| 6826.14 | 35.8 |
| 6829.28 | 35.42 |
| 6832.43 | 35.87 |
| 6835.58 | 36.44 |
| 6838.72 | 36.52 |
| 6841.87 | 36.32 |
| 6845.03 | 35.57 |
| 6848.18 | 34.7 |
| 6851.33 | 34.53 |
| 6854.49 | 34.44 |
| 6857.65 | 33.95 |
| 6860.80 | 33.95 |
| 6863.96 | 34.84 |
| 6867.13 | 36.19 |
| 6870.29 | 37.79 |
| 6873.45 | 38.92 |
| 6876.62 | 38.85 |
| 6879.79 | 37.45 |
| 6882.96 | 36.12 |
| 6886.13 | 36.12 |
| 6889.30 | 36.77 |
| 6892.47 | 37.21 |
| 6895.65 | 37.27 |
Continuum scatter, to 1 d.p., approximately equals 0.9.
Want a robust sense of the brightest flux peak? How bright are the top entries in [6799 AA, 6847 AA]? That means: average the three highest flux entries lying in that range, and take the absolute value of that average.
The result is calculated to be 36.8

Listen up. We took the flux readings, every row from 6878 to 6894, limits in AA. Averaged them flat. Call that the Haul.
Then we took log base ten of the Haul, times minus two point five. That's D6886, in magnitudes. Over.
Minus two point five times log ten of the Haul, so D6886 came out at -3.91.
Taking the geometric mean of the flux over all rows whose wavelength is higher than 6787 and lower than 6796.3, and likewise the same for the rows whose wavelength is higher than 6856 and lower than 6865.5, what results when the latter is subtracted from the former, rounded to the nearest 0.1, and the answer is 1.5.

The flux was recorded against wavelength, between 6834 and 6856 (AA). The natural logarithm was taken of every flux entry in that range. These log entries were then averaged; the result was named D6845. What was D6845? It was 3.57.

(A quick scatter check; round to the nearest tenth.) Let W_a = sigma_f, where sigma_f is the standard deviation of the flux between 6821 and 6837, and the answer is 0.4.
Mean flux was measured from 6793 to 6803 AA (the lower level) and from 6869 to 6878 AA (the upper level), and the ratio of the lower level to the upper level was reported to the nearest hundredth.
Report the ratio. 0.93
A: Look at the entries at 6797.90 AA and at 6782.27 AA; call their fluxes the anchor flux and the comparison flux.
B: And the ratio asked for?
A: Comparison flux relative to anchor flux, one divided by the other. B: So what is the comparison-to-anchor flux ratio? 1.01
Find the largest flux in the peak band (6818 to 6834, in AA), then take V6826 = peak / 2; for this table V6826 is 18.4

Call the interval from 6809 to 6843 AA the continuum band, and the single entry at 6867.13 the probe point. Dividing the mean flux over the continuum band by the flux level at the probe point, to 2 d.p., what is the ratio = 1.00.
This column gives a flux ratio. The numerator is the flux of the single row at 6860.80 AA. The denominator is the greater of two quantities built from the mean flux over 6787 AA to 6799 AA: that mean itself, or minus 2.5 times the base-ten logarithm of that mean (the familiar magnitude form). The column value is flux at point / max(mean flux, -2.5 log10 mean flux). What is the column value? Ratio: 0.95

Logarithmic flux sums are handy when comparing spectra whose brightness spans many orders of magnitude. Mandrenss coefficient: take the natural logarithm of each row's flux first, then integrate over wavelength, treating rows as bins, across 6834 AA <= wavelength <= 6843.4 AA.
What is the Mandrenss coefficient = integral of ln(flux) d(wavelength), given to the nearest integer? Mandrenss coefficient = 34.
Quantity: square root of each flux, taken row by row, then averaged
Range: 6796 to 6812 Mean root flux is 5.97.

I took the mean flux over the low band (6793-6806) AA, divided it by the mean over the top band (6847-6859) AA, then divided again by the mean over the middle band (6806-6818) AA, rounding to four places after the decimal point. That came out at 0.0288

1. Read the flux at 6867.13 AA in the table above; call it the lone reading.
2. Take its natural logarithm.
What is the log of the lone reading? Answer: 3.59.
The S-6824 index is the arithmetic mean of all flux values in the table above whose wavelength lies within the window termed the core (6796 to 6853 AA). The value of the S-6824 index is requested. 35.9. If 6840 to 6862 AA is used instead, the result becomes 34.8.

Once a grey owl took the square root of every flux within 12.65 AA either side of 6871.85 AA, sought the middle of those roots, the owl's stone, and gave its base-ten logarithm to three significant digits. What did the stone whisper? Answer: 0.783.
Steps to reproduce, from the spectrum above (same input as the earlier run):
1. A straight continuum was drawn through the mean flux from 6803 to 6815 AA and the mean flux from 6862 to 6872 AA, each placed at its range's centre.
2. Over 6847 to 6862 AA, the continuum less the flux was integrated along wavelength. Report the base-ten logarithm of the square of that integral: 2.9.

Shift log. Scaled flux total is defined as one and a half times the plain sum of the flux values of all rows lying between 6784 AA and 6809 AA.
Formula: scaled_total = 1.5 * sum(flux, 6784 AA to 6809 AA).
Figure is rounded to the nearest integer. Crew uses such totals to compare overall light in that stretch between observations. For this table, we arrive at 428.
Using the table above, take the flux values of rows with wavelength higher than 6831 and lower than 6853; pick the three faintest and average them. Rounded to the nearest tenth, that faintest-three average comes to 34.9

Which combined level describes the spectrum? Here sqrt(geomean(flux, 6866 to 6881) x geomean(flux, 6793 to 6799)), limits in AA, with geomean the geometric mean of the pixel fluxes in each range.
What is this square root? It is 36.9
